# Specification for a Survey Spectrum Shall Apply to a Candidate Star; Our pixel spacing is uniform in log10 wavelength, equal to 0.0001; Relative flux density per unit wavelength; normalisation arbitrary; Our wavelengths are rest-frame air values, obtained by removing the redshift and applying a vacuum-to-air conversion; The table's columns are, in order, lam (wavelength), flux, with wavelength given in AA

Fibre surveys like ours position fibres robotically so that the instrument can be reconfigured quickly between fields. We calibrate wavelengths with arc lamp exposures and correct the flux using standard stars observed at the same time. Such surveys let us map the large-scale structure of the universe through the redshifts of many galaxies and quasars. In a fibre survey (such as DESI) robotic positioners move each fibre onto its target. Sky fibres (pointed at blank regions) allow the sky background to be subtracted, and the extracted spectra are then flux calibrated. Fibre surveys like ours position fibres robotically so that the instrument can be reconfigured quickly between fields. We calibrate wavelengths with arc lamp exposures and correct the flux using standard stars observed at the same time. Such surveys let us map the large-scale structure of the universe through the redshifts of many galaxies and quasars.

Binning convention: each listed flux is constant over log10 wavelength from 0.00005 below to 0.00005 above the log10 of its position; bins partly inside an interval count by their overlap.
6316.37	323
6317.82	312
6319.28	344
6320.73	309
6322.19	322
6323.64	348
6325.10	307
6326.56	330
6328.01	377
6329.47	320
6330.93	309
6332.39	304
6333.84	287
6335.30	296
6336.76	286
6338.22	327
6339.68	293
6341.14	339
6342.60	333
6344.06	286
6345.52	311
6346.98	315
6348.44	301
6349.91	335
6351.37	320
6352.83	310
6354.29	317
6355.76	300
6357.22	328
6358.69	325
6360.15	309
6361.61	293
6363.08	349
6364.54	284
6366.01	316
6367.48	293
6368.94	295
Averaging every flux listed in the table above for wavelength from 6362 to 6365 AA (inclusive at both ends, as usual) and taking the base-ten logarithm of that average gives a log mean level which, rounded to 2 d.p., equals 2.50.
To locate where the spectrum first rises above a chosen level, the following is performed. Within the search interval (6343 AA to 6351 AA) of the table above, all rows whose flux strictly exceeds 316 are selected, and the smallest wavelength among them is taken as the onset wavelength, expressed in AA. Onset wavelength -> 6349.91 AA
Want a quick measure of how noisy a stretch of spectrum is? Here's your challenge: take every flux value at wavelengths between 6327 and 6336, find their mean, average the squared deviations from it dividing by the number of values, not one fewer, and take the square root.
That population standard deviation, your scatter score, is 29.4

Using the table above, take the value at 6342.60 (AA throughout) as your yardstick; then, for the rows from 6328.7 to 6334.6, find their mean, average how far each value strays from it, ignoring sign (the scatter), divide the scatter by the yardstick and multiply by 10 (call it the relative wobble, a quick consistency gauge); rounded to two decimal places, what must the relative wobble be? 0.29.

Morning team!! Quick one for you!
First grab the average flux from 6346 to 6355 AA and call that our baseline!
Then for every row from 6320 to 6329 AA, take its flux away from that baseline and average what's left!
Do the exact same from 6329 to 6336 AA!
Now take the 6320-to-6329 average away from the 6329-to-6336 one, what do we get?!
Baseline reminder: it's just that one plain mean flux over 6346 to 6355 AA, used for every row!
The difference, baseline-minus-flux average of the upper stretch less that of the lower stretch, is 29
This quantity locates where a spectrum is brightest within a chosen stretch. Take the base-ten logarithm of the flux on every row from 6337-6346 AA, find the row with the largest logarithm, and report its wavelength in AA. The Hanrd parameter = 6341.14 AA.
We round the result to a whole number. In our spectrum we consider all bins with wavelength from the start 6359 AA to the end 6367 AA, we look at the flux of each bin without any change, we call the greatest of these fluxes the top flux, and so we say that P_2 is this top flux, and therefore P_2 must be 349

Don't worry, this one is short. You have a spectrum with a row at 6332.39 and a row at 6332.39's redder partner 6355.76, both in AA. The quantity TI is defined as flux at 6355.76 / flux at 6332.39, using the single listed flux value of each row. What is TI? 0.99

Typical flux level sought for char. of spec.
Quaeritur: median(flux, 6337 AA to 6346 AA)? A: 319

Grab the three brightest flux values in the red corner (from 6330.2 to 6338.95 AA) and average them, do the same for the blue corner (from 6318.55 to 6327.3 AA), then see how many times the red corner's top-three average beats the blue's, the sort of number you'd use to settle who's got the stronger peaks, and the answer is 0.92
